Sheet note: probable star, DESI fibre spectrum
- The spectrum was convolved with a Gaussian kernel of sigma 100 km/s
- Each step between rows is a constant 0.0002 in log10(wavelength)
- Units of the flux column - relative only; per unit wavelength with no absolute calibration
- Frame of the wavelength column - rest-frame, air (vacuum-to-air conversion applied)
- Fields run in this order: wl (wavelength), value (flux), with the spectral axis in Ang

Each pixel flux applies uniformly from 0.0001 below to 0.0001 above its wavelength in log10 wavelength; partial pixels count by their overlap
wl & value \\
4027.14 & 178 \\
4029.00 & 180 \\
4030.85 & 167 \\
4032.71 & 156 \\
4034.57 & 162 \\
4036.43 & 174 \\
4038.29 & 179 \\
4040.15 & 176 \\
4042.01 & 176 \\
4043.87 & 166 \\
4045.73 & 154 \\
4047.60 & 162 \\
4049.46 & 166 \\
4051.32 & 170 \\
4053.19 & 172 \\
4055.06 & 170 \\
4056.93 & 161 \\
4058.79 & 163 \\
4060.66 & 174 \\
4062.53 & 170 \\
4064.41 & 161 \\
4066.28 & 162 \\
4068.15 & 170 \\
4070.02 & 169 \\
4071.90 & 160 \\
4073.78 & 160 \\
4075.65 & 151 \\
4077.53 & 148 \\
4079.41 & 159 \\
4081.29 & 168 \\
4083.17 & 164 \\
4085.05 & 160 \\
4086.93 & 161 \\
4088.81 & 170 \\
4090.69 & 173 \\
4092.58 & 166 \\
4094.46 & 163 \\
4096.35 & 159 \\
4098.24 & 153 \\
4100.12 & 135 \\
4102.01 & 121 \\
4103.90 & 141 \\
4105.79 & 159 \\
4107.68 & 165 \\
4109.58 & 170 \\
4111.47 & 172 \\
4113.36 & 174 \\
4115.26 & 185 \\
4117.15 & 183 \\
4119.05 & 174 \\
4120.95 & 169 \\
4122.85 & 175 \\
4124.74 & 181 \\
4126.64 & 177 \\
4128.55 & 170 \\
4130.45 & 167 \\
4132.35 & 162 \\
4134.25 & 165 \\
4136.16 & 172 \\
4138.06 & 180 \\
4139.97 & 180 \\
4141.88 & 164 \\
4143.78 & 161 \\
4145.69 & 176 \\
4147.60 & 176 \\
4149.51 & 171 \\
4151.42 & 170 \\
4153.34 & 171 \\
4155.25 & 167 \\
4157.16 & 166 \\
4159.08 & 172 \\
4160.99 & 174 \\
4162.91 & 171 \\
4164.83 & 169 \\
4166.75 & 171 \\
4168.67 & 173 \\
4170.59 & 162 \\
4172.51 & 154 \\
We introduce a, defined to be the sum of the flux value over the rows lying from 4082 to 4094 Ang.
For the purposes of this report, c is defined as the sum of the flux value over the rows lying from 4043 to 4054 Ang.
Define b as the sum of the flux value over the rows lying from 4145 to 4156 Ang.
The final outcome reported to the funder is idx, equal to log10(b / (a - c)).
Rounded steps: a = 994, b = 1031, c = 990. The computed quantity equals 2.4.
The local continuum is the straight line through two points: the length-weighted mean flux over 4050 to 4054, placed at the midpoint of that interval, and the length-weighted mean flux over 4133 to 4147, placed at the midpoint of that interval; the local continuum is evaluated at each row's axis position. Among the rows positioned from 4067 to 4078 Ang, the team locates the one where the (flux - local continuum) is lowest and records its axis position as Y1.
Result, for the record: 4077.53 Ang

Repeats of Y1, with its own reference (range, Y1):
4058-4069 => 4064.41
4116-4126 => 4120.95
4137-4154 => 4143.78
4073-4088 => 4077.53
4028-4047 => 4045.73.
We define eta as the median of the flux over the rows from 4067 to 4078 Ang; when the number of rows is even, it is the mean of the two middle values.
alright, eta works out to 160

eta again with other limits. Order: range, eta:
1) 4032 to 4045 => 174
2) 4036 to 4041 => 176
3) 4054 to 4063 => 170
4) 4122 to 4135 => 170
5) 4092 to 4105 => 153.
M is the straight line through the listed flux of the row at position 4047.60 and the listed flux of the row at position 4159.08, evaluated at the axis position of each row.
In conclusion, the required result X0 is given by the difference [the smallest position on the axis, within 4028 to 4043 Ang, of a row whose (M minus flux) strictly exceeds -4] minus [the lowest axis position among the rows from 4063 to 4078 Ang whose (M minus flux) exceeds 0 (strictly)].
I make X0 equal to -31.7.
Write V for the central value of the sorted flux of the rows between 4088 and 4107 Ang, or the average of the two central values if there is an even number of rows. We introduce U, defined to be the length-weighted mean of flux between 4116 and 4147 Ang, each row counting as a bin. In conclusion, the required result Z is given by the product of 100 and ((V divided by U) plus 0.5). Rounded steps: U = 172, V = 159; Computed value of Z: 142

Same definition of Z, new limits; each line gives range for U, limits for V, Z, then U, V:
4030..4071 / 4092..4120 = 149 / 167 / 165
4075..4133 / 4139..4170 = 154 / 164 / 171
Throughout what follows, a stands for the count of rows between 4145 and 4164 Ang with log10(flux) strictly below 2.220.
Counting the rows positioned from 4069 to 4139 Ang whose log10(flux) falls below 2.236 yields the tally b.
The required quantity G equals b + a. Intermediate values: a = 0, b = 28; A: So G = 28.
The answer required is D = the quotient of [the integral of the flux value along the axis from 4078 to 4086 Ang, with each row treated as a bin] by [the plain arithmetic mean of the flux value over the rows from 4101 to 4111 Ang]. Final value 8.6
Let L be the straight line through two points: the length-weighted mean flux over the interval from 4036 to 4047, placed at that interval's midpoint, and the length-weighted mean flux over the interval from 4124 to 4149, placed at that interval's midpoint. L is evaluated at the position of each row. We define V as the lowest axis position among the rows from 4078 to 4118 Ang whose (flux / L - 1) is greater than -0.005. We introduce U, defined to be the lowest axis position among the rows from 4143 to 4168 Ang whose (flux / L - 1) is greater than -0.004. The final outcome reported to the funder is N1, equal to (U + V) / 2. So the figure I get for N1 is 4118.2 Ang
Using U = 4145.69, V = 4090.69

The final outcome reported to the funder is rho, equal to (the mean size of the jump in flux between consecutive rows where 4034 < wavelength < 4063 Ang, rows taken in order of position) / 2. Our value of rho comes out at 2.9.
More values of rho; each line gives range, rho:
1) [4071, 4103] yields 3.3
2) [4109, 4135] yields 2.5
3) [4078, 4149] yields 3.4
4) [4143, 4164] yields 1.9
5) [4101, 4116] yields 4.6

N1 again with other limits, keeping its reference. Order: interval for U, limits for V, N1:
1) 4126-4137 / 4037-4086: 4082.5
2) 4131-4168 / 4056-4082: 4098.4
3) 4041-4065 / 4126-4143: 4084.3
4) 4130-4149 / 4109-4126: 4123.8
